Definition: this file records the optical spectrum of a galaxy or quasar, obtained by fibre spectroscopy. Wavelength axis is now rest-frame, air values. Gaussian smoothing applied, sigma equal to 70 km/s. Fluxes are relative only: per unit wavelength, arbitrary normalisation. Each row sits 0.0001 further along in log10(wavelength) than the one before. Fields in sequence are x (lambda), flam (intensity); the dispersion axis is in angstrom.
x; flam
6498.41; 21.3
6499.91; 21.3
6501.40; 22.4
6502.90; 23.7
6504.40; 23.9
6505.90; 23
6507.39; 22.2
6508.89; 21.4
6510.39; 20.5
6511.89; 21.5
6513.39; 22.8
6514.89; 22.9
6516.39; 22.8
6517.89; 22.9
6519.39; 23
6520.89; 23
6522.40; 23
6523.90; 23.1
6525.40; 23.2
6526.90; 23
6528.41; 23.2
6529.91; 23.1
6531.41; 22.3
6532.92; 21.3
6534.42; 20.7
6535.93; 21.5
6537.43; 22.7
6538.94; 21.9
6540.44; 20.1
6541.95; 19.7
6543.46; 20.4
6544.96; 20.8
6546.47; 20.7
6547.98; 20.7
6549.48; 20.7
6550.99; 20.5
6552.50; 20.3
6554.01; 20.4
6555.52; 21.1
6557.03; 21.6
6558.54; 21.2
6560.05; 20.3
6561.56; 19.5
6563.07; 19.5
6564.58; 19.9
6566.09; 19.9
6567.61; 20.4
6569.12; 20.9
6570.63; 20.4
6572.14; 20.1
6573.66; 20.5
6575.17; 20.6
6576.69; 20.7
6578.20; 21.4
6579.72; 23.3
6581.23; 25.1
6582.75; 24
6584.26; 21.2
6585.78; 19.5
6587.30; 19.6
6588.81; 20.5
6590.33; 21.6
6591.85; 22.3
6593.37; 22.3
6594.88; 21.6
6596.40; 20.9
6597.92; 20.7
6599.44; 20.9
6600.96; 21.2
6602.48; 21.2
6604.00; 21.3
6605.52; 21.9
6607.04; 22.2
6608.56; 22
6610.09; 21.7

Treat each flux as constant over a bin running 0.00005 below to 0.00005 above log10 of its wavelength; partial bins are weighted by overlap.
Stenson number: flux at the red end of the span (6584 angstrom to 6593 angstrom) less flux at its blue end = 1.1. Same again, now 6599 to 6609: 1.1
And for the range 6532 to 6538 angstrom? 1.4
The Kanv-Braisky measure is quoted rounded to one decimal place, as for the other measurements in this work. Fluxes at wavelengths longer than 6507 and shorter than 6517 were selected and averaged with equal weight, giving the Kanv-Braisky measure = 22.0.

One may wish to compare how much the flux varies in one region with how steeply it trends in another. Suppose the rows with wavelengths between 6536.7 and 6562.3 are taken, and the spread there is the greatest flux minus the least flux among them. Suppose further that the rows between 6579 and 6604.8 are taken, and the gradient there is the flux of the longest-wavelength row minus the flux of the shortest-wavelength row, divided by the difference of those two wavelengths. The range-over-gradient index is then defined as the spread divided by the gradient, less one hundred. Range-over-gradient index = -139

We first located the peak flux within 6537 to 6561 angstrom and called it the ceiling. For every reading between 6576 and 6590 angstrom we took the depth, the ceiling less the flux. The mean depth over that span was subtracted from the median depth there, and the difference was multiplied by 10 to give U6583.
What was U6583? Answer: 5.0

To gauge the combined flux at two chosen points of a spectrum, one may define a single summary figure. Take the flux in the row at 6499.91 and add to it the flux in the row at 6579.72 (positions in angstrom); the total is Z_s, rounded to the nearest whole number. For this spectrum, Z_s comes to 45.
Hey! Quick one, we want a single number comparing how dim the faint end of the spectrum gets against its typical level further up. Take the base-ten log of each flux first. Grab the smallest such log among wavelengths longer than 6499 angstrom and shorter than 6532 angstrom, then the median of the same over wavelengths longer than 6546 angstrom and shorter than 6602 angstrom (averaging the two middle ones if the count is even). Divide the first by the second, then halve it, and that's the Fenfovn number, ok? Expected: 0.498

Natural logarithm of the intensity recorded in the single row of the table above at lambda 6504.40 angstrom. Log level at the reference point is 3.17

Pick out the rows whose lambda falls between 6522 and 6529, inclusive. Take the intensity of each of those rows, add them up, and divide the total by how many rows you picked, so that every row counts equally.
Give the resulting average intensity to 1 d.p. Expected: 23.1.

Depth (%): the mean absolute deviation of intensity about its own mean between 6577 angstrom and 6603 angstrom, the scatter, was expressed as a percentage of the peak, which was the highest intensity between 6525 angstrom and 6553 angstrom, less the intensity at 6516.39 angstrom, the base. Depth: 264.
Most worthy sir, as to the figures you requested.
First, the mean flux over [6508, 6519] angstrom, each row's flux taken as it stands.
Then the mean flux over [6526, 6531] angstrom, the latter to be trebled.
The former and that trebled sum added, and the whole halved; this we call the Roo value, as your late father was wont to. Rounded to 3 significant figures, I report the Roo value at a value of 45.7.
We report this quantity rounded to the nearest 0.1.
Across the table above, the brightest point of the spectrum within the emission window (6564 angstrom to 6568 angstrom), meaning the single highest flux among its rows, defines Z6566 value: 20.4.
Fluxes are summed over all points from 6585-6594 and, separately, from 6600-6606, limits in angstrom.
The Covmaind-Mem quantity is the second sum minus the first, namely -40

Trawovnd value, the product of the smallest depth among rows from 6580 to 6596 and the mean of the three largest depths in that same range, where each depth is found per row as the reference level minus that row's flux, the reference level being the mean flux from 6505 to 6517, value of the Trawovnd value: -6.7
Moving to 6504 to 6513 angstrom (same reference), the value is -1.8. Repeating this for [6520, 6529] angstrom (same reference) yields 0.9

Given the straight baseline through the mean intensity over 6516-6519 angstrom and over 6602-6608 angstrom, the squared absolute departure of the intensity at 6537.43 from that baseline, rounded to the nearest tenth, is 0.0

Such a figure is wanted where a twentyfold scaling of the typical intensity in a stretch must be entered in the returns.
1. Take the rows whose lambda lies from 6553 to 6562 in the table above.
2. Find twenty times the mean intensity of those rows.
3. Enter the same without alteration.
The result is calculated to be 414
